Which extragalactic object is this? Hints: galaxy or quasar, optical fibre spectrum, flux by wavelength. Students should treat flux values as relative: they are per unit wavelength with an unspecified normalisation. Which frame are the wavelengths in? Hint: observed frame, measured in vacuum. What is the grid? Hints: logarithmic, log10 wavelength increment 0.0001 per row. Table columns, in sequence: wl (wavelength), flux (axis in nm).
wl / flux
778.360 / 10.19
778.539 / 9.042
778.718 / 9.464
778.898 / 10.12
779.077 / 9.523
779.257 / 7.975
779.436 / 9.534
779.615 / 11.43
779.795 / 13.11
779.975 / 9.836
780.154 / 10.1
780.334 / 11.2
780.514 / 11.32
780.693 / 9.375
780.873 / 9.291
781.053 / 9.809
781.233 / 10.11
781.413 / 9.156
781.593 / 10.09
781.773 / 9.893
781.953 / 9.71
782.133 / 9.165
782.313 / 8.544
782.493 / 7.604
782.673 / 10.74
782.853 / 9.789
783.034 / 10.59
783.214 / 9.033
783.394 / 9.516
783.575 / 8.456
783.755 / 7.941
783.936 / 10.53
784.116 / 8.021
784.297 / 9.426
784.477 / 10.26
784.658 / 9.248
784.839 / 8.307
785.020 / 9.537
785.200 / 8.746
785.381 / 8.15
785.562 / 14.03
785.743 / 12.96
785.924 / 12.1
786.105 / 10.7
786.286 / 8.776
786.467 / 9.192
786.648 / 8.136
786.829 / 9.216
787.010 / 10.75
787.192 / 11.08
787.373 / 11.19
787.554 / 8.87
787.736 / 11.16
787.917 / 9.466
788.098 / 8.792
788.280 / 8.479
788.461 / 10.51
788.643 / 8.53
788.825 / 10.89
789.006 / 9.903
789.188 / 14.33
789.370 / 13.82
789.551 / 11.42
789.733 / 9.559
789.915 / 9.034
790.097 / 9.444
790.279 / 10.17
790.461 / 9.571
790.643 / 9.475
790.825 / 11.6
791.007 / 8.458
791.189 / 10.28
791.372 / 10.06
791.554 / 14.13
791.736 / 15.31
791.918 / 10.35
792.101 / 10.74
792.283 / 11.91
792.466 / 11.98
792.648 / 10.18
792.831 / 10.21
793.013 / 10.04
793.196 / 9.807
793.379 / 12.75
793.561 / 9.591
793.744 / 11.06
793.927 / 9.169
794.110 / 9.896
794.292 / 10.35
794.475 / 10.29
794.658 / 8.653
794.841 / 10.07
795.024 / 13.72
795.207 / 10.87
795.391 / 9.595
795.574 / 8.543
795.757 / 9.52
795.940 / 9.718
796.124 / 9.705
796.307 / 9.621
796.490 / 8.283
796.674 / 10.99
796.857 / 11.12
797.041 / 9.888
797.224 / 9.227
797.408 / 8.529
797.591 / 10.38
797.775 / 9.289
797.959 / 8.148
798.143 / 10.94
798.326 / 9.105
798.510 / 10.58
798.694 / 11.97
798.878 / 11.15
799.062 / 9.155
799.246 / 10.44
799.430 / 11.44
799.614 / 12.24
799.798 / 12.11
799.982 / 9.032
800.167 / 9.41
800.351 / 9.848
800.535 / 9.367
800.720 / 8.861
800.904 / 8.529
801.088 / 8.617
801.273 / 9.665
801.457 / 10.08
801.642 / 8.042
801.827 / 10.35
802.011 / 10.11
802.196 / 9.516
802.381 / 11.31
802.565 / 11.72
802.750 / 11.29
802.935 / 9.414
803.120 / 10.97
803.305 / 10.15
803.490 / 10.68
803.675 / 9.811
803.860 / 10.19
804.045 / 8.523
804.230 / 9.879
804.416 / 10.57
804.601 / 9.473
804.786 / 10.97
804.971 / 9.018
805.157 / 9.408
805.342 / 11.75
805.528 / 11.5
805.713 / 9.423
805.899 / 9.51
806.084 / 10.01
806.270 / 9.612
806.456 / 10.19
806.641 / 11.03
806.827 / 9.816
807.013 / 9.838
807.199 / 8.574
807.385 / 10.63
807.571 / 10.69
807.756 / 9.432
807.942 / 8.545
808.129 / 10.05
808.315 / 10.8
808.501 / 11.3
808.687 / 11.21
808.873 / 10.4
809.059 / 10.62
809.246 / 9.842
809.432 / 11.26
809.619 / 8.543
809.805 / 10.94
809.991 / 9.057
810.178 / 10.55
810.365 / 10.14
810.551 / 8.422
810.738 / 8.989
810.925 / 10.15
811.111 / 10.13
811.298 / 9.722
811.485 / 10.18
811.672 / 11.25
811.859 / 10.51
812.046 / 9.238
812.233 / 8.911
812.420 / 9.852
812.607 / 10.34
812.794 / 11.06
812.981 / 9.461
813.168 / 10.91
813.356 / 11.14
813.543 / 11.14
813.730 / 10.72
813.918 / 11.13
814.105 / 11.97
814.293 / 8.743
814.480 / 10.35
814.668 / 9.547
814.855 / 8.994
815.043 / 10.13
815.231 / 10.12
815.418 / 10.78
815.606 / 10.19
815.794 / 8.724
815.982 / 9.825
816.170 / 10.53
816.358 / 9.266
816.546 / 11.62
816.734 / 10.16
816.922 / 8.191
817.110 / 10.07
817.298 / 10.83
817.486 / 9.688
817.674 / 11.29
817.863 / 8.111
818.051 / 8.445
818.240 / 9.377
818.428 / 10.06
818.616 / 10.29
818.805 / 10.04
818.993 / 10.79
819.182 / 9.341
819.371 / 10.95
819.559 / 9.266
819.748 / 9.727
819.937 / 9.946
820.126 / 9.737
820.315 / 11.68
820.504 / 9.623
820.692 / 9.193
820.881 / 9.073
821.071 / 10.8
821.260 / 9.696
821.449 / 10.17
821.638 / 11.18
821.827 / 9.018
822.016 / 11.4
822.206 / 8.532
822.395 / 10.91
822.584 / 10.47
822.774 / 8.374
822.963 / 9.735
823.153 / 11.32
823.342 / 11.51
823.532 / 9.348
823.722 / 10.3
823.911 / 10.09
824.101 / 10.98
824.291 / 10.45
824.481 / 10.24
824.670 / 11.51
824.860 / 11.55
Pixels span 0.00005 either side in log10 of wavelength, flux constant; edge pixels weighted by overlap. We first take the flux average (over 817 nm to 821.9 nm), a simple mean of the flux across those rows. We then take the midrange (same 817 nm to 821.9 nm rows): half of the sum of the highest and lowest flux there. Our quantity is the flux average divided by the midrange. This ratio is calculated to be 1.00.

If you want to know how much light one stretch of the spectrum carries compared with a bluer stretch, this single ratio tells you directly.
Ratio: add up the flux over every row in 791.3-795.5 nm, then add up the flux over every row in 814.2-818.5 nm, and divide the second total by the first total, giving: 0.90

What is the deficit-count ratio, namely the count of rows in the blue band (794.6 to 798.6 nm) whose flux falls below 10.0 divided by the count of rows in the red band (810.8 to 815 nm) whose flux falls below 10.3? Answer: 1.27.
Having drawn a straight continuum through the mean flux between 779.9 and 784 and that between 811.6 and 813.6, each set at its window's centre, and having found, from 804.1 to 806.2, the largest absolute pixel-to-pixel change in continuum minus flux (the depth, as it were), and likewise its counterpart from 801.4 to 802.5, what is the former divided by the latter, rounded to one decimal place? 1.0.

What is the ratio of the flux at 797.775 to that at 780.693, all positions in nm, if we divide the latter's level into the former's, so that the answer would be 0.99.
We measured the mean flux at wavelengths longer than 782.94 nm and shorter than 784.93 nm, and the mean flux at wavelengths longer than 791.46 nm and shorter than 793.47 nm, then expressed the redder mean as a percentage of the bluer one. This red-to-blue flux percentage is 126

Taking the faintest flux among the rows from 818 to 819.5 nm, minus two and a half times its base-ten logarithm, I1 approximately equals -2.32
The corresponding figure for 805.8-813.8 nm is -2.31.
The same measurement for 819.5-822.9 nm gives -2.31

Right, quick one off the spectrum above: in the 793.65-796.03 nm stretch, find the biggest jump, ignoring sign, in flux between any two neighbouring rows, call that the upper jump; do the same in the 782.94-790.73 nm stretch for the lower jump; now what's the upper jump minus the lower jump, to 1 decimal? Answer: -2.2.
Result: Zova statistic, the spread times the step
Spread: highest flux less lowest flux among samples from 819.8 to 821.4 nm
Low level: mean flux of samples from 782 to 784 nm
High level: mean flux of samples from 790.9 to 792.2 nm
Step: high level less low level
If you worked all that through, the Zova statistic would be 5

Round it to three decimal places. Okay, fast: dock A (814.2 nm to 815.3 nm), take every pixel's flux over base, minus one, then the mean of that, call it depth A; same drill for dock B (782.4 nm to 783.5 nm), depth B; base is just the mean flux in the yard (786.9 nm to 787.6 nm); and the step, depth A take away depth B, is 0.010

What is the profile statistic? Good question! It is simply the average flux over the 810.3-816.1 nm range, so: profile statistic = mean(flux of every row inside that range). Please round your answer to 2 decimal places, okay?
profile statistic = 10.09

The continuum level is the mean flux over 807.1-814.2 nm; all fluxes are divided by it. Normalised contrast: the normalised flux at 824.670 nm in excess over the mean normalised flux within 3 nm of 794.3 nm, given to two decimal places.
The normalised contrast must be 0.10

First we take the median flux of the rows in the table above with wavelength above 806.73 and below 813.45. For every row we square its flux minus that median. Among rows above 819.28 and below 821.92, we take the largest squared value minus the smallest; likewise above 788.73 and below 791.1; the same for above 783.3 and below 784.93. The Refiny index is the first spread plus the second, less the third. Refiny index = 15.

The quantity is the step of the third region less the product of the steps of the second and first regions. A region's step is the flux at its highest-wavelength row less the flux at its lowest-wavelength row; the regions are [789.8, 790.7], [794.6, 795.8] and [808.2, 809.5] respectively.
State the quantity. 0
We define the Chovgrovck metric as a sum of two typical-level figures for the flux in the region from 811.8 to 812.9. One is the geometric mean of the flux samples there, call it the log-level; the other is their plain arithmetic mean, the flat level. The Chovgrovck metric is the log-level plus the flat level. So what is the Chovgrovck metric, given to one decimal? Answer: 19.9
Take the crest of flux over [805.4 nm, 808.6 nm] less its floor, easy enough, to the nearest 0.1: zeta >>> 3.0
